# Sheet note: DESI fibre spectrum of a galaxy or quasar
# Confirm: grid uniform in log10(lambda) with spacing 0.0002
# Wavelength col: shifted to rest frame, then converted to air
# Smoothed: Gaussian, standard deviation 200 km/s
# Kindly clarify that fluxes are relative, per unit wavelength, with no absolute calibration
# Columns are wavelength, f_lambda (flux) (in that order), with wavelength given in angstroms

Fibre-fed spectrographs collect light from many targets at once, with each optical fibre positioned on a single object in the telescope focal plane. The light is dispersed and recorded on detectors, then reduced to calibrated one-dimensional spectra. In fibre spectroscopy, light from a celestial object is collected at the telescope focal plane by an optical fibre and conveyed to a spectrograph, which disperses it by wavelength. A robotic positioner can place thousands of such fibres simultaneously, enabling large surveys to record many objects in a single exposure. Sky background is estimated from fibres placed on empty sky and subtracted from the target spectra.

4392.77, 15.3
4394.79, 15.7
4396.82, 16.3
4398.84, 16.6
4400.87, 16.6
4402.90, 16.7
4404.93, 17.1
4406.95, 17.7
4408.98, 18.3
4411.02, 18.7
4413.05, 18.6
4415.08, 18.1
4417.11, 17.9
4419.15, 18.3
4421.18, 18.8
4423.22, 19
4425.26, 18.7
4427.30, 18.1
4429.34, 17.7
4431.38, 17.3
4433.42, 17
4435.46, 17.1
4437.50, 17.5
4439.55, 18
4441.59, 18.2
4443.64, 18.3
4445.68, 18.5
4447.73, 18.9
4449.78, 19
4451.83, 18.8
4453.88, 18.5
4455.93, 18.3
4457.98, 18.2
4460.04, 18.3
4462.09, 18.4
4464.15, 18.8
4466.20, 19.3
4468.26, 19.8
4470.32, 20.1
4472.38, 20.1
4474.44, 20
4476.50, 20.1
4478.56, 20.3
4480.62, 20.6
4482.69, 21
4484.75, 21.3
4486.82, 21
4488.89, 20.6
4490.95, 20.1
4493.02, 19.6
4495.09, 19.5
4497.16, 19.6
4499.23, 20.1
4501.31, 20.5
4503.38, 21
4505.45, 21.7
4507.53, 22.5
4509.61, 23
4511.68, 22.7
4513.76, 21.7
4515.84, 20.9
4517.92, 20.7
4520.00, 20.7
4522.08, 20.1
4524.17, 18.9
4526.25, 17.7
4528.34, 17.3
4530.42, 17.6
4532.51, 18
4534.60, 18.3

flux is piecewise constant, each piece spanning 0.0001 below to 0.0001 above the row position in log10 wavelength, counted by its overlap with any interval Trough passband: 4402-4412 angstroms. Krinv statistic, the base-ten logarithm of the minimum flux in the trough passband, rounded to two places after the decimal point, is 1.22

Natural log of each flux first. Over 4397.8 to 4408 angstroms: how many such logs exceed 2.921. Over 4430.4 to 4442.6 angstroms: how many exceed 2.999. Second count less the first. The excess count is 0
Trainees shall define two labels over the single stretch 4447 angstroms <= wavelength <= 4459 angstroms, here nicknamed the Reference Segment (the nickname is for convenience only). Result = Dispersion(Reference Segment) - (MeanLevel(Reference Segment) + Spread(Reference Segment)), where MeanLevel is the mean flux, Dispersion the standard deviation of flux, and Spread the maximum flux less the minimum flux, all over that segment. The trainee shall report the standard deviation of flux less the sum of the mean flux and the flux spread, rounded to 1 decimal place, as -19.1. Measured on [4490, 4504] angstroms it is -21.0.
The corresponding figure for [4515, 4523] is -21.1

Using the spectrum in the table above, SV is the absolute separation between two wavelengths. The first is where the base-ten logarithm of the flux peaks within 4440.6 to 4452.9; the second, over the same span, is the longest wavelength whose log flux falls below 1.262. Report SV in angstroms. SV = 8.2 angstroms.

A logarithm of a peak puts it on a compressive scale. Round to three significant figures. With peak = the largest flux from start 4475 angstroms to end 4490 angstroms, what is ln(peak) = 3.06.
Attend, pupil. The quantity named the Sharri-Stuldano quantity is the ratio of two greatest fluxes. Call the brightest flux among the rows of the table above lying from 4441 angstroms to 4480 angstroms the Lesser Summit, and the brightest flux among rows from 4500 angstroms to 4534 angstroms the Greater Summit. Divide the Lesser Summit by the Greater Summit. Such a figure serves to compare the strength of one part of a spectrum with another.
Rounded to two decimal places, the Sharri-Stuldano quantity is 0.88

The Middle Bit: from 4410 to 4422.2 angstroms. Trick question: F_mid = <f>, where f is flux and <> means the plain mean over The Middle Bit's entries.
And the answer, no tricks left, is 18.4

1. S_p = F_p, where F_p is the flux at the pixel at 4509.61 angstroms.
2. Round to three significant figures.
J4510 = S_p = 23.0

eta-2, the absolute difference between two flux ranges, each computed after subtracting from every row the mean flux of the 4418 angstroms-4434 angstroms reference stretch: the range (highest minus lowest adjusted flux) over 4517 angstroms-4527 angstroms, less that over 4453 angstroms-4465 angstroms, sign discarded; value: 2.4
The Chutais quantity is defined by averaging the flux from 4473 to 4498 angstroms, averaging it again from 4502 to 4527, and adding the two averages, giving 41.3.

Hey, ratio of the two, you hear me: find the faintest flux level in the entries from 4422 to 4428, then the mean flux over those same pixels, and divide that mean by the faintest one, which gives 1.028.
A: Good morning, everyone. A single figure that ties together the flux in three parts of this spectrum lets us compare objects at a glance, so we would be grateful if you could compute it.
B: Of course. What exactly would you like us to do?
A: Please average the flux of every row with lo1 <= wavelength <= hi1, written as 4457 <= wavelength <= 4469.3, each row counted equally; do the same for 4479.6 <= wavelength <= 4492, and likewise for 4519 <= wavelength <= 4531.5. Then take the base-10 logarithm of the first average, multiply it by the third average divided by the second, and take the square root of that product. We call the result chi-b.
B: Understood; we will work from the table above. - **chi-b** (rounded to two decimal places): 1.07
